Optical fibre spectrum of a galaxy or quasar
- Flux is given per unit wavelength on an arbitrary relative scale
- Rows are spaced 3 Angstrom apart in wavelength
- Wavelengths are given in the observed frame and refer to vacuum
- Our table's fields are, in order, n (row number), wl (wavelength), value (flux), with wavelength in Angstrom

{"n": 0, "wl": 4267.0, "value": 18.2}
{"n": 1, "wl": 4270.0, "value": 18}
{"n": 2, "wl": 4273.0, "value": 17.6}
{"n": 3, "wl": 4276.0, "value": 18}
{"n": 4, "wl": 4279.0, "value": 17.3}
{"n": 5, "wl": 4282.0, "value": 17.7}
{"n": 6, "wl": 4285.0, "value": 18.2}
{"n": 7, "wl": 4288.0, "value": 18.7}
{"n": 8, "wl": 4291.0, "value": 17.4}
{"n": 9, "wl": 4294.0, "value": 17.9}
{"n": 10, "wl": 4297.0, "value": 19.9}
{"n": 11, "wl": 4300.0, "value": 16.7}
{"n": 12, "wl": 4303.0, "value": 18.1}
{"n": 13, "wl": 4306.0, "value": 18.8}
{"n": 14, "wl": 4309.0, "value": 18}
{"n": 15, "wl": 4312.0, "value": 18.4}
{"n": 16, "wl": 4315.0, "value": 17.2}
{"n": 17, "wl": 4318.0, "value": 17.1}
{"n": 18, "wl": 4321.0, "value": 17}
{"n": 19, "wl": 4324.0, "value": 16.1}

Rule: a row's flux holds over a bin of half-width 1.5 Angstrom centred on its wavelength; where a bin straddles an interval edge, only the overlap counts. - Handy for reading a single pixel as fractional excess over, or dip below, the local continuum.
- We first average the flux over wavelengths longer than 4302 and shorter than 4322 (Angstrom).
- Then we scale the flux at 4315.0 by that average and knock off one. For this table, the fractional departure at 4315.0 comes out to -0.03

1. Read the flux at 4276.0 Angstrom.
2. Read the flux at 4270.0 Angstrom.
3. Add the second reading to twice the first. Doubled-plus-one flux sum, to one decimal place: 54.0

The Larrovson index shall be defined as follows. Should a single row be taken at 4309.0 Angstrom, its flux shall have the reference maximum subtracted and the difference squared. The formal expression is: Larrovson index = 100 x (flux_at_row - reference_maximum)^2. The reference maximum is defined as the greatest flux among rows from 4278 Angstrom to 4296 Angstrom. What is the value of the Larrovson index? 49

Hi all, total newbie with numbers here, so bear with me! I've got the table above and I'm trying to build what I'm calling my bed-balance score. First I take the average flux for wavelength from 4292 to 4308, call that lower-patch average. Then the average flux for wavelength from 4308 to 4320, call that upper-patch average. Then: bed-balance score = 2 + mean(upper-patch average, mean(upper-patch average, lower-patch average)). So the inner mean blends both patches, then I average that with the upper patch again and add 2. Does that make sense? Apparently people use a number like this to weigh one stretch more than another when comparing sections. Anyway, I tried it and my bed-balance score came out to 19.8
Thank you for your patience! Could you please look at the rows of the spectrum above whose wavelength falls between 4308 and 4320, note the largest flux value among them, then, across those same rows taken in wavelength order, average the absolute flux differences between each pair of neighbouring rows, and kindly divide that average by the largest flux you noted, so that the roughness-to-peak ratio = 0.031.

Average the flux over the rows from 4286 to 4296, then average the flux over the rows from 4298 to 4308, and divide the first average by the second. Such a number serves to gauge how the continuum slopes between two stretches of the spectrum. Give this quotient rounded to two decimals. 1.01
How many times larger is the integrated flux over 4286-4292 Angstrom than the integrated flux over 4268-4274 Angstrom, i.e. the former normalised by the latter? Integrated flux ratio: 1.01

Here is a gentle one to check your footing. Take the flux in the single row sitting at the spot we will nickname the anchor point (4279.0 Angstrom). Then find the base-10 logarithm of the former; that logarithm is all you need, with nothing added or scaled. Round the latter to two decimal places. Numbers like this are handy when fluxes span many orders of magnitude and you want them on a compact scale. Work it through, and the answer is 1.24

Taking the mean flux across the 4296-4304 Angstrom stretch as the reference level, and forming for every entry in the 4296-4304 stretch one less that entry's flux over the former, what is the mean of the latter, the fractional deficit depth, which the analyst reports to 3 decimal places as 0.000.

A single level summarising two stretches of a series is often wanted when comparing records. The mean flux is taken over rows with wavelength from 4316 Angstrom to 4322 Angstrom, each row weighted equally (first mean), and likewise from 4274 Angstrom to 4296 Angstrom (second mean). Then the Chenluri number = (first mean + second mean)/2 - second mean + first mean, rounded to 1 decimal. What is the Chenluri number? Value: 16.6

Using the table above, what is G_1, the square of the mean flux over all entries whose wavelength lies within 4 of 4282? 314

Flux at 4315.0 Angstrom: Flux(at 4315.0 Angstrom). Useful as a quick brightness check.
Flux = 17.2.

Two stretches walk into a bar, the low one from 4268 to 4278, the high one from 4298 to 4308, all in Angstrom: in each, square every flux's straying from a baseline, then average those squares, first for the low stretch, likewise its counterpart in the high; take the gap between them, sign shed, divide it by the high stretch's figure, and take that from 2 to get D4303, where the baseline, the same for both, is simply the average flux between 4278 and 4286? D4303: 1.1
